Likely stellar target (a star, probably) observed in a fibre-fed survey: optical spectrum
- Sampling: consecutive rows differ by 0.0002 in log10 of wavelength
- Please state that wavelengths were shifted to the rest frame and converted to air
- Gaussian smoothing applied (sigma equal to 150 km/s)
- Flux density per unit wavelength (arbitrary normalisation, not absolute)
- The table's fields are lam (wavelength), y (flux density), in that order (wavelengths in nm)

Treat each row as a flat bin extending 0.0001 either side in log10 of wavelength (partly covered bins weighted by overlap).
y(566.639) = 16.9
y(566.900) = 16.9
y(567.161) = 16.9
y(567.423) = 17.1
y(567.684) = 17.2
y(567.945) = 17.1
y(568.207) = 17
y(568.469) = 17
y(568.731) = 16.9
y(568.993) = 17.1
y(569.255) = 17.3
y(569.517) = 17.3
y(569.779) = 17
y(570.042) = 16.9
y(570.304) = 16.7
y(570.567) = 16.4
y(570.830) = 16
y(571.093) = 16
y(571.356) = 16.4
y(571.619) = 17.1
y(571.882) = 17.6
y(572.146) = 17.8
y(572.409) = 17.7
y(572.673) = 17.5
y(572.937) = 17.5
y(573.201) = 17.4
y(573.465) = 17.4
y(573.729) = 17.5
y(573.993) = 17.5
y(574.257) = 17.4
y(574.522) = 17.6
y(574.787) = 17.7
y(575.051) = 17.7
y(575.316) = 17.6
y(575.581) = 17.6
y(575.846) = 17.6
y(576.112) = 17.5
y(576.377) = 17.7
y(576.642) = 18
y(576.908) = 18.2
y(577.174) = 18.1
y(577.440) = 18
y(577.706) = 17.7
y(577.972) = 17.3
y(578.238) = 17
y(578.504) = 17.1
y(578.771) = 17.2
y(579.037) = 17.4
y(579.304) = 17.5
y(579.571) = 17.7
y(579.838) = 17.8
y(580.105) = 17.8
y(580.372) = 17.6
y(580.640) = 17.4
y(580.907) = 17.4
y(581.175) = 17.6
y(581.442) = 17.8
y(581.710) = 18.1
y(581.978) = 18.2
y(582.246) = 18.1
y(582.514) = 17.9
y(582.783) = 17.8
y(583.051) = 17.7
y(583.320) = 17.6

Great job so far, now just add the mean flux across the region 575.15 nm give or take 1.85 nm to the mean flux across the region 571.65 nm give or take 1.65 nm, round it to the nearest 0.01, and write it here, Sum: 34.64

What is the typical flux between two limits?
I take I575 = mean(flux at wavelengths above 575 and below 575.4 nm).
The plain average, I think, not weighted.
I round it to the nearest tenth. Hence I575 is 17.6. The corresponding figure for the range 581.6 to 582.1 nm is 18.1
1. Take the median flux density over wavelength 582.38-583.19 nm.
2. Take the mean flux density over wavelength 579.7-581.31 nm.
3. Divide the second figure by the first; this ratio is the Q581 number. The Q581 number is 0.99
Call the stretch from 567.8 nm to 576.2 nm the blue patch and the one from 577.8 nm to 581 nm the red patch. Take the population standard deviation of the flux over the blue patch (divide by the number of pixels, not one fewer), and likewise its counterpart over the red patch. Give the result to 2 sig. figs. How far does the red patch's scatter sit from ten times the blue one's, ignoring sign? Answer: 4.5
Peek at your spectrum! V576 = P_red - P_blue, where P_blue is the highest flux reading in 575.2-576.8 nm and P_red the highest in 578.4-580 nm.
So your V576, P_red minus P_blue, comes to -0.20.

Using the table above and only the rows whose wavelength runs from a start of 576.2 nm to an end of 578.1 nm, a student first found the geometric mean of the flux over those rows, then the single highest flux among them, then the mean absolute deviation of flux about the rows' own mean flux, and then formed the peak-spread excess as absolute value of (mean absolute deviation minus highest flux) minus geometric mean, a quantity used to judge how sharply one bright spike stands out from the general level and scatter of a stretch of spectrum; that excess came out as 0.096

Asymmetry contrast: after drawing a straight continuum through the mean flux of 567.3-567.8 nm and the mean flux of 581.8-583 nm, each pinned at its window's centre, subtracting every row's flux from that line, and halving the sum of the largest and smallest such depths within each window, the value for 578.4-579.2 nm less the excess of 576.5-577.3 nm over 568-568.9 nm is 1.2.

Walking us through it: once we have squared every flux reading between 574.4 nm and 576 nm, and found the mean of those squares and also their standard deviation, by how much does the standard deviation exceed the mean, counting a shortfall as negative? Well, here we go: -309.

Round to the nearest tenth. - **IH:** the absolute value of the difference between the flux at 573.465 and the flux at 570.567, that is 1.0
